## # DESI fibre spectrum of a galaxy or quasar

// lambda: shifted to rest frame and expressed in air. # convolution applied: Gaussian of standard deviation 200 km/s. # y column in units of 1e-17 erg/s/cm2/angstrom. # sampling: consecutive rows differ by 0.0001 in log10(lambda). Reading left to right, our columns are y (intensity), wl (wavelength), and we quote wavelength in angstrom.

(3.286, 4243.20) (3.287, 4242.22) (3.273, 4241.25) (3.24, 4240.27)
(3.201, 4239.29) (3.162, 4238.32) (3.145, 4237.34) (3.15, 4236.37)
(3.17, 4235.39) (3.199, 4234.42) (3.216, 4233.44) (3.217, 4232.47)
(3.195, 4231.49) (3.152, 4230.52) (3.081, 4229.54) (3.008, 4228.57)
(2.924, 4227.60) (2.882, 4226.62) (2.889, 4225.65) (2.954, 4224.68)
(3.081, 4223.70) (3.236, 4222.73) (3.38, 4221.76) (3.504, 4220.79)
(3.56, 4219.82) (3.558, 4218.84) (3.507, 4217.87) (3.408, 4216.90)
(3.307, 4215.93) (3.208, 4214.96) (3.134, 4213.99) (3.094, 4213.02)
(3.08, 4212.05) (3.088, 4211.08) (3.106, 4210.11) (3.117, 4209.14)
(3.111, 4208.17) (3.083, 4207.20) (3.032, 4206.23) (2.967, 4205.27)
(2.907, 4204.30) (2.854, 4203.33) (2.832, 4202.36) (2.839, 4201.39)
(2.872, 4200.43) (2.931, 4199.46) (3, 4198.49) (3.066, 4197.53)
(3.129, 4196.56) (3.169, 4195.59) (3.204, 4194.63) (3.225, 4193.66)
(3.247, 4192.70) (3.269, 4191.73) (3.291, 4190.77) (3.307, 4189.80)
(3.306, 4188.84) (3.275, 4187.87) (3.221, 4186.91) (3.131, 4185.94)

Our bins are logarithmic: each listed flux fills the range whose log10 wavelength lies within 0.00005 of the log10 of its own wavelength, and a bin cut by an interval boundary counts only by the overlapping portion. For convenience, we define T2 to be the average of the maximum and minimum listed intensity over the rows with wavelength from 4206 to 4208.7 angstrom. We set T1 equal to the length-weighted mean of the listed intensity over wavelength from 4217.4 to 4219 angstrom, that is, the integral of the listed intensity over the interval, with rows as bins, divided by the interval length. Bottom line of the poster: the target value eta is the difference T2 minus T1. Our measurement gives -0.46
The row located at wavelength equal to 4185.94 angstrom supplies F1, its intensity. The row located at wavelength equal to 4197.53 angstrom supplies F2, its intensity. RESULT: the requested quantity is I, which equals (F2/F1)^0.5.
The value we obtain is 0.99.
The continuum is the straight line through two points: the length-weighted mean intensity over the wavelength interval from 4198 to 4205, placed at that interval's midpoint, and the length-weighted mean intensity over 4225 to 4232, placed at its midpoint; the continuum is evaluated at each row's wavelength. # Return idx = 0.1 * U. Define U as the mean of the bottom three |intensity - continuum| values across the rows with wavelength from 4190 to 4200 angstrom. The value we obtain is 0.012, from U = 0.120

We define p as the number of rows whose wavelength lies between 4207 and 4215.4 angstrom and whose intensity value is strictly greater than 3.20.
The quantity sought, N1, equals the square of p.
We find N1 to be 1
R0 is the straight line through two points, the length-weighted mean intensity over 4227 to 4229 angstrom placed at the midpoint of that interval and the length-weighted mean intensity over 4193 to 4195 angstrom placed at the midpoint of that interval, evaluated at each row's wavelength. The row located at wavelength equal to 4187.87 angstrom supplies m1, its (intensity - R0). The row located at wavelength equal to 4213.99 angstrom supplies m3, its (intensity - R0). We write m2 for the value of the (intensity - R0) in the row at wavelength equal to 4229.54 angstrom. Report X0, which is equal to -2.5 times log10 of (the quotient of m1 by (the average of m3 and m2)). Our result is 2.9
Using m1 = 0.01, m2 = 0.14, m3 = 0.07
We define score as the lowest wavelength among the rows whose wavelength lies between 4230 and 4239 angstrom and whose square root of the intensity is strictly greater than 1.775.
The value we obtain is 4230.52 angstrom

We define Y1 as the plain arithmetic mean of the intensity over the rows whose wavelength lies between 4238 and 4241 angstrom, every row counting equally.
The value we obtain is 3.20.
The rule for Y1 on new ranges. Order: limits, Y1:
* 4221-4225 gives 3.16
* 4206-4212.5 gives 3.09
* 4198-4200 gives 2.97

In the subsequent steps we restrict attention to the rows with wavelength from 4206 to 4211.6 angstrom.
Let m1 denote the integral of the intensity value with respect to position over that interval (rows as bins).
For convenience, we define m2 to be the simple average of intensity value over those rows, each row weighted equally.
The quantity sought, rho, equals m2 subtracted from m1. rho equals 14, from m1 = 17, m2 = 3.09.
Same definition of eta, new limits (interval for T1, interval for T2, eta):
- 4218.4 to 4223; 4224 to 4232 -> -0.42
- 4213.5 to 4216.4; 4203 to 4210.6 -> -0.23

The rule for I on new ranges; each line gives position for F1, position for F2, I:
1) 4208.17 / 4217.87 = 1.06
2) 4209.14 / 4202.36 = 0.95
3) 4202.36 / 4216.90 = 1.10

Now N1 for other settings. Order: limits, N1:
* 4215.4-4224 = 64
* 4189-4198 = 36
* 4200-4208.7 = 0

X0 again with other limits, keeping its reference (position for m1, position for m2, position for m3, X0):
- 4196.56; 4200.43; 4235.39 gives -1.8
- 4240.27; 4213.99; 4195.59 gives -3.5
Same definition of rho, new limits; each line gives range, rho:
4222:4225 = 6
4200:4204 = 9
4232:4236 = 10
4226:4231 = 12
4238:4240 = 3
